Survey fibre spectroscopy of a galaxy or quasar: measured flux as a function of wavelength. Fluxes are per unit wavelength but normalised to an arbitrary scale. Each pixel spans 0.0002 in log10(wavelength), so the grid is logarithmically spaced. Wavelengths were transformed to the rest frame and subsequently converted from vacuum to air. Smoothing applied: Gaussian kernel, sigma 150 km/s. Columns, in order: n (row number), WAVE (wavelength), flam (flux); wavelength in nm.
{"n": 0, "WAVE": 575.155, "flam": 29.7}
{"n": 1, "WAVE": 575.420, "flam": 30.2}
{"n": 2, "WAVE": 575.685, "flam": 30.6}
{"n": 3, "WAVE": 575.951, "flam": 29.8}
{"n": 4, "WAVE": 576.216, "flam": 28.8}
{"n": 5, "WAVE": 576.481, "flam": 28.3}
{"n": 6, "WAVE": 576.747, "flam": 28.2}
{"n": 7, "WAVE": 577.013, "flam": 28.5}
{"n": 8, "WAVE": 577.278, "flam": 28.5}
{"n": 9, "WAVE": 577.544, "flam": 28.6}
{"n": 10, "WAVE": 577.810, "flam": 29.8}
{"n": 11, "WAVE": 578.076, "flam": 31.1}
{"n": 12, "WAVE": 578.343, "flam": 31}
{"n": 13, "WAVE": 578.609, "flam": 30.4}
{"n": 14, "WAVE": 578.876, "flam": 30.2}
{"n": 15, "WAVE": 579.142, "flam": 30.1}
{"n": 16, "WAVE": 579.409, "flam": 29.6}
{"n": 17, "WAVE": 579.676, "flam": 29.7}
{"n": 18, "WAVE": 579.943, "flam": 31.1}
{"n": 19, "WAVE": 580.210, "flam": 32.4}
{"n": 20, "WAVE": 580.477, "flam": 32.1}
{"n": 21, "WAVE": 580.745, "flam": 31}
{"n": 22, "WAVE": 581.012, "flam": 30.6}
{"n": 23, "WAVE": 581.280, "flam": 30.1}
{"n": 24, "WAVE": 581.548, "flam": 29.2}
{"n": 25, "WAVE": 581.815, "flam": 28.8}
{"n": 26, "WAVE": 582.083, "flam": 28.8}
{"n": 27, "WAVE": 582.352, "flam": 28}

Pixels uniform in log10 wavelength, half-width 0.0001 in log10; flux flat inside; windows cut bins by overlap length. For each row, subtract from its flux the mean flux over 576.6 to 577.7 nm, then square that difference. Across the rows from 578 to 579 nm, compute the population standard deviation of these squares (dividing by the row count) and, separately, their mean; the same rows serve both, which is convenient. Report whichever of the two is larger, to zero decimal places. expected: 5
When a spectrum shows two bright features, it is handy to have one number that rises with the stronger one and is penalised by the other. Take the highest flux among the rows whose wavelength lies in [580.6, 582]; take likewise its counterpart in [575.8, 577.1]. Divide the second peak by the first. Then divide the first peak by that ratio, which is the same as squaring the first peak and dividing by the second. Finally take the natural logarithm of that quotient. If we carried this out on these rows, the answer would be 3.47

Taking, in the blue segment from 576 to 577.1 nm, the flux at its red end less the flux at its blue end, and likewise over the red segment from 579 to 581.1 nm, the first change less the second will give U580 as -1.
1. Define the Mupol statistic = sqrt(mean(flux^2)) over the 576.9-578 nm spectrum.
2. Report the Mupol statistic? 28.9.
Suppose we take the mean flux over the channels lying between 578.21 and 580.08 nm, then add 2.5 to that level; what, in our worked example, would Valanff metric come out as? 32.8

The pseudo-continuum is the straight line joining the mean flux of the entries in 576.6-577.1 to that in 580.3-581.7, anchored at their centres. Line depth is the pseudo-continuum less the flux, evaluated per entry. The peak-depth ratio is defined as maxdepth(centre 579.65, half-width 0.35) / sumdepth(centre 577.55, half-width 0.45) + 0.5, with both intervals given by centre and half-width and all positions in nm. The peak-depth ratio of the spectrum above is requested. 0.3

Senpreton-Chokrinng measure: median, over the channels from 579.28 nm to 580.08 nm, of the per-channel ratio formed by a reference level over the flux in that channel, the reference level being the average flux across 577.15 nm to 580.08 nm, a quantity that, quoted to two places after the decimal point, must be 1.01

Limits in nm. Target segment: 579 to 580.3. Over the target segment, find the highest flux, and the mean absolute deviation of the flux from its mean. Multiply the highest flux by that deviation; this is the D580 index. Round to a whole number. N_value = 30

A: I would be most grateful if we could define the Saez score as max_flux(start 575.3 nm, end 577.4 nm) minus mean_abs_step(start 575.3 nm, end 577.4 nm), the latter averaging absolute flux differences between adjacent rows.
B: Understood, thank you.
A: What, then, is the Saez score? 30.2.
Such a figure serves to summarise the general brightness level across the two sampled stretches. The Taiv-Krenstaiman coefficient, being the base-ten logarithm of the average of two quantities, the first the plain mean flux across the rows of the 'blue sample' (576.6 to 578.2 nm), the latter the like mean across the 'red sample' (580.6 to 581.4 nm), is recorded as 1.47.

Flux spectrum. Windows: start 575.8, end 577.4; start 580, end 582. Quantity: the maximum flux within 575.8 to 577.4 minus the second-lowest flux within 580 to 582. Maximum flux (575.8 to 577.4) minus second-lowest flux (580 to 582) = 0.60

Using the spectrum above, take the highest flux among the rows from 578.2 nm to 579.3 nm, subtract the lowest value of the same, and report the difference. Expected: 0.9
